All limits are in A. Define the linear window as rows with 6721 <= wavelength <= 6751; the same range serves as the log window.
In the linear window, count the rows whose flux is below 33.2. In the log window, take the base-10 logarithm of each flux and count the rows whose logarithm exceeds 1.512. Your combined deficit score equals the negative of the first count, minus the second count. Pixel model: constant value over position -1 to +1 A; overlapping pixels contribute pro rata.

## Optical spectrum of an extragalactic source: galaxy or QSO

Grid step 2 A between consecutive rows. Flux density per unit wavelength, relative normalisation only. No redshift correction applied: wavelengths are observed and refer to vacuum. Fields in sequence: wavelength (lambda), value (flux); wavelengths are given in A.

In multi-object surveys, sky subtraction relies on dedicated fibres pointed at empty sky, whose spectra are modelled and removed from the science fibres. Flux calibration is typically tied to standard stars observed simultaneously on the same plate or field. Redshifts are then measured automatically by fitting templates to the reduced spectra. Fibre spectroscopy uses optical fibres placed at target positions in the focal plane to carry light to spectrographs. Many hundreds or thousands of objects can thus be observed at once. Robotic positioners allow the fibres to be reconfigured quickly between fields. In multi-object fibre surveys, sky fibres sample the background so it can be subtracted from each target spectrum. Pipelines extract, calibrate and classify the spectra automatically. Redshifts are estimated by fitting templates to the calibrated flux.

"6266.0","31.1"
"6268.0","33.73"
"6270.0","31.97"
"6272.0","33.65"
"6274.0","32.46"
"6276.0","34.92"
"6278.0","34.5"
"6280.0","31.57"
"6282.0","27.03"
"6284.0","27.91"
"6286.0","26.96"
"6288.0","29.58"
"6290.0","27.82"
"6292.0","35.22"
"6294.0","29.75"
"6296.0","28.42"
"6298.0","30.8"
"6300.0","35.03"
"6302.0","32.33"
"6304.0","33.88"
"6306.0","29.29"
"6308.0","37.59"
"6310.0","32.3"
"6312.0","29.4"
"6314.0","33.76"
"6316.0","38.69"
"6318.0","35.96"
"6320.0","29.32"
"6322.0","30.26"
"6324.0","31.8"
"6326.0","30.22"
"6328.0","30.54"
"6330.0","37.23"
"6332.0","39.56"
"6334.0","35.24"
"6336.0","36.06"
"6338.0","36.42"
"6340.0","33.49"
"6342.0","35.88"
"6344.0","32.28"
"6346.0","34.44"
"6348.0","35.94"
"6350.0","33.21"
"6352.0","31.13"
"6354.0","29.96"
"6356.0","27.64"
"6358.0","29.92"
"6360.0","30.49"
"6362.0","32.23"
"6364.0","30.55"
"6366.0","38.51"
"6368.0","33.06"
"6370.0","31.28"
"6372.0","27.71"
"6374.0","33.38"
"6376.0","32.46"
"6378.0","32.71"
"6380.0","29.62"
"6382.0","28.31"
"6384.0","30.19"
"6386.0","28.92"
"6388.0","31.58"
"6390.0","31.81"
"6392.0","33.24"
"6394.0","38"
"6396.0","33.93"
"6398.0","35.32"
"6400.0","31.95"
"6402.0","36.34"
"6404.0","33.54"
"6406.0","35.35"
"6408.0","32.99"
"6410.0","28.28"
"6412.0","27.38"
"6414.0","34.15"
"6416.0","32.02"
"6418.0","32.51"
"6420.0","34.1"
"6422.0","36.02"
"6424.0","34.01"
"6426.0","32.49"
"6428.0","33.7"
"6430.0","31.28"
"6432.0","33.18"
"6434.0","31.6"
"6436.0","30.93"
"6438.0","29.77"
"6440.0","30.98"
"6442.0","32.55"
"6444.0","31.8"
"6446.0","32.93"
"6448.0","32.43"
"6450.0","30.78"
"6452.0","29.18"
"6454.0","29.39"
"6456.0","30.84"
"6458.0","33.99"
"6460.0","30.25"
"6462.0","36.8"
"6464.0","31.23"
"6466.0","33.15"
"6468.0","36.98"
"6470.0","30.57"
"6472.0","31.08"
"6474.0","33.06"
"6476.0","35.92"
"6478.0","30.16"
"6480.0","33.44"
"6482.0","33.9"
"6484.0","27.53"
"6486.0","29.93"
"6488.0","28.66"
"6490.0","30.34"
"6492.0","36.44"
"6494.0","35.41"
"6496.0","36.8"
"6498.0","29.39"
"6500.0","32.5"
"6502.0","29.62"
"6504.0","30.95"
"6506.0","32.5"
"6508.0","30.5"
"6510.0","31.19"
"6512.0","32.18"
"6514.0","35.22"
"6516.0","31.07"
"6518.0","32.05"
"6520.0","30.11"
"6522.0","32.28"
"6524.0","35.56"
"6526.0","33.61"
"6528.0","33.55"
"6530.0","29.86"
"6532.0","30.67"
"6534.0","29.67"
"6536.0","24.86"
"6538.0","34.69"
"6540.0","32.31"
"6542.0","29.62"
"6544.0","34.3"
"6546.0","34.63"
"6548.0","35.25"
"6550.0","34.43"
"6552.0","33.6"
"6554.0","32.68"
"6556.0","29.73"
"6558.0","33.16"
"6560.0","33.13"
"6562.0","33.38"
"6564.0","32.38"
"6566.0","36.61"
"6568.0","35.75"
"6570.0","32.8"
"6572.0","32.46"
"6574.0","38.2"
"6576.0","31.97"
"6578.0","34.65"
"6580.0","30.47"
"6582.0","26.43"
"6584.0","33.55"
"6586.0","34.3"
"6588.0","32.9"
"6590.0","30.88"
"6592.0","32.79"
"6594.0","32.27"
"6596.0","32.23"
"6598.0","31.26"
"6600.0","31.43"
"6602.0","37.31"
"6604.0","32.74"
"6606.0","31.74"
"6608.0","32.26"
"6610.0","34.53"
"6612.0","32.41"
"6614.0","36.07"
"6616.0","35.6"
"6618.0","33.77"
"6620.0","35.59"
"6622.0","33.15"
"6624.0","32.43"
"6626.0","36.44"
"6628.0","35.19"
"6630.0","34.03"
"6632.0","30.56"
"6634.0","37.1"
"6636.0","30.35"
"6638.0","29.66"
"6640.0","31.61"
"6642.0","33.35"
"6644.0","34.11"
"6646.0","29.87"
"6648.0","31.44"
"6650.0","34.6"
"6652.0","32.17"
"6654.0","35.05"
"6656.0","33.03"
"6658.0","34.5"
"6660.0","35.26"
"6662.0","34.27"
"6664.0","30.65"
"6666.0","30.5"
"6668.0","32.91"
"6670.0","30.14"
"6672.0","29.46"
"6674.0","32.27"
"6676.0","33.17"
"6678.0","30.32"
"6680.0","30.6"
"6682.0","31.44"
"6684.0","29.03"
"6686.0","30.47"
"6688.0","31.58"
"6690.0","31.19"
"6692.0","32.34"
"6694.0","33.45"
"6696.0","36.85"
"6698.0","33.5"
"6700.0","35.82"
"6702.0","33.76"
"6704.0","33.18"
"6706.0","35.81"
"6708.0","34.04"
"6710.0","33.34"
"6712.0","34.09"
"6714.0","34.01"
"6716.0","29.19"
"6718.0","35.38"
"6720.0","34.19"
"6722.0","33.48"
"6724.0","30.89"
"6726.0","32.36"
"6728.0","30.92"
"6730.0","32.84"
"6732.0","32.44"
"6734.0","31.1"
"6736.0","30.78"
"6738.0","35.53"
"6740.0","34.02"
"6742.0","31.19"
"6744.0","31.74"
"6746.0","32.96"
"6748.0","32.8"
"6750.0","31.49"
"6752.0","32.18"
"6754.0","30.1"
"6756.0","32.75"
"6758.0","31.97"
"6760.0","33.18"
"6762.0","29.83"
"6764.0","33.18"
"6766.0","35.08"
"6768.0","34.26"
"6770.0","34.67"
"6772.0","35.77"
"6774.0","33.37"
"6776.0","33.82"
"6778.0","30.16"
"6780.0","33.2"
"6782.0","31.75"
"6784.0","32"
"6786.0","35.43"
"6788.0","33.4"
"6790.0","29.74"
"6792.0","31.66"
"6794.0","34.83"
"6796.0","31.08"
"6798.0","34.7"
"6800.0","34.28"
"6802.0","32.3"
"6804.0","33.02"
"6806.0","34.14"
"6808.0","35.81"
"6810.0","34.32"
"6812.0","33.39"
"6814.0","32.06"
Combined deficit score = -18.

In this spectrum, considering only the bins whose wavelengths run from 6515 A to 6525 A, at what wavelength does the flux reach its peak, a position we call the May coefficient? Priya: 6524.0 A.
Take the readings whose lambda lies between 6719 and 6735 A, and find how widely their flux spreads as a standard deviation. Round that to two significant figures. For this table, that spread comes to 1.2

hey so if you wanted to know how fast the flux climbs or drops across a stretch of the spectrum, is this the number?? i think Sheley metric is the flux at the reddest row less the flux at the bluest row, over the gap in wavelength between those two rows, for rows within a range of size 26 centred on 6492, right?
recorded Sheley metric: -0.10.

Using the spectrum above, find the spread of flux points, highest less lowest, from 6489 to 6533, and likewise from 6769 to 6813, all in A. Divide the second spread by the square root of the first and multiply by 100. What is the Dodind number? 223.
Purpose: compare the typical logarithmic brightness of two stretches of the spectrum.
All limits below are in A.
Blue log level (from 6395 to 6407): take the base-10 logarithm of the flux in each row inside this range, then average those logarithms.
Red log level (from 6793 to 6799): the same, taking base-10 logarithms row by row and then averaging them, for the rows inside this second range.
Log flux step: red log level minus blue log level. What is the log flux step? -0.011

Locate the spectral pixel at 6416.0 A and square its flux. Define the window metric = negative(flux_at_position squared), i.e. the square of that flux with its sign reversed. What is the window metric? -1025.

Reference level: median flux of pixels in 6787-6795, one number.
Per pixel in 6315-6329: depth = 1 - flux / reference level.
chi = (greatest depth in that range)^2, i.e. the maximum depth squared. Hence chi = 0.010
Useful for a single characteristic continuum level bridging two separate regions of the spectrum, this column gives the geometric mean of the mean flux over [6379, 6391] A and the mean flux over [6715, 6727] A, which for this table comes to 31.3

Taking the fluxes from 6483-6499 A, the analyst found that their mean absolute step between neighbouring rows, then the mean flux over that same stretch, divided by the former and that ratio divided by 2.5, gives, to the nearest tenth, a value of 4.2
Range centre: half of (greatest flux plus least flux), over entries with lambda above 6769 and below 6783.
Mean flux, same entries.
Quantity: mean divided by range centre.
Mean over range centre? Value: 1.01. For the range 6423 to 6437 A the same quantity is 1.00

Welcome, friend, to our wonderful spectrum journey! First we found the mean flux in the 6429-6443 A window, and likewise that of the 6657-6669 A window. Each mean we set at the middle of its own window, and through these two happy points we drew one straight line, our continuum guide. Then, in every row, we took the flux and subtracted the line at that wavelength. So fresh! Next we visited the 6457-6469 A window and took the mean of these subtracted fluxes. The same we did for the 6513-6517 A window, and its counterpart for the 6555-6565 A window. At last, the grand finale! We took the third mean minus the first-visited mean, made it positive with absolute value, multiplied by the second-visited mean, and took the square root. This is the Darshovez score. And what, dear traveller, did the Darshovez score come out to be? 1.5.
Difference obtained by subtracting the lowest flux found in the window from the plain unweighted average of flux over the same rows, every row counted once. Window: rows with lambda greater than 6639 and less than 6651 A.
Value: 2.6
